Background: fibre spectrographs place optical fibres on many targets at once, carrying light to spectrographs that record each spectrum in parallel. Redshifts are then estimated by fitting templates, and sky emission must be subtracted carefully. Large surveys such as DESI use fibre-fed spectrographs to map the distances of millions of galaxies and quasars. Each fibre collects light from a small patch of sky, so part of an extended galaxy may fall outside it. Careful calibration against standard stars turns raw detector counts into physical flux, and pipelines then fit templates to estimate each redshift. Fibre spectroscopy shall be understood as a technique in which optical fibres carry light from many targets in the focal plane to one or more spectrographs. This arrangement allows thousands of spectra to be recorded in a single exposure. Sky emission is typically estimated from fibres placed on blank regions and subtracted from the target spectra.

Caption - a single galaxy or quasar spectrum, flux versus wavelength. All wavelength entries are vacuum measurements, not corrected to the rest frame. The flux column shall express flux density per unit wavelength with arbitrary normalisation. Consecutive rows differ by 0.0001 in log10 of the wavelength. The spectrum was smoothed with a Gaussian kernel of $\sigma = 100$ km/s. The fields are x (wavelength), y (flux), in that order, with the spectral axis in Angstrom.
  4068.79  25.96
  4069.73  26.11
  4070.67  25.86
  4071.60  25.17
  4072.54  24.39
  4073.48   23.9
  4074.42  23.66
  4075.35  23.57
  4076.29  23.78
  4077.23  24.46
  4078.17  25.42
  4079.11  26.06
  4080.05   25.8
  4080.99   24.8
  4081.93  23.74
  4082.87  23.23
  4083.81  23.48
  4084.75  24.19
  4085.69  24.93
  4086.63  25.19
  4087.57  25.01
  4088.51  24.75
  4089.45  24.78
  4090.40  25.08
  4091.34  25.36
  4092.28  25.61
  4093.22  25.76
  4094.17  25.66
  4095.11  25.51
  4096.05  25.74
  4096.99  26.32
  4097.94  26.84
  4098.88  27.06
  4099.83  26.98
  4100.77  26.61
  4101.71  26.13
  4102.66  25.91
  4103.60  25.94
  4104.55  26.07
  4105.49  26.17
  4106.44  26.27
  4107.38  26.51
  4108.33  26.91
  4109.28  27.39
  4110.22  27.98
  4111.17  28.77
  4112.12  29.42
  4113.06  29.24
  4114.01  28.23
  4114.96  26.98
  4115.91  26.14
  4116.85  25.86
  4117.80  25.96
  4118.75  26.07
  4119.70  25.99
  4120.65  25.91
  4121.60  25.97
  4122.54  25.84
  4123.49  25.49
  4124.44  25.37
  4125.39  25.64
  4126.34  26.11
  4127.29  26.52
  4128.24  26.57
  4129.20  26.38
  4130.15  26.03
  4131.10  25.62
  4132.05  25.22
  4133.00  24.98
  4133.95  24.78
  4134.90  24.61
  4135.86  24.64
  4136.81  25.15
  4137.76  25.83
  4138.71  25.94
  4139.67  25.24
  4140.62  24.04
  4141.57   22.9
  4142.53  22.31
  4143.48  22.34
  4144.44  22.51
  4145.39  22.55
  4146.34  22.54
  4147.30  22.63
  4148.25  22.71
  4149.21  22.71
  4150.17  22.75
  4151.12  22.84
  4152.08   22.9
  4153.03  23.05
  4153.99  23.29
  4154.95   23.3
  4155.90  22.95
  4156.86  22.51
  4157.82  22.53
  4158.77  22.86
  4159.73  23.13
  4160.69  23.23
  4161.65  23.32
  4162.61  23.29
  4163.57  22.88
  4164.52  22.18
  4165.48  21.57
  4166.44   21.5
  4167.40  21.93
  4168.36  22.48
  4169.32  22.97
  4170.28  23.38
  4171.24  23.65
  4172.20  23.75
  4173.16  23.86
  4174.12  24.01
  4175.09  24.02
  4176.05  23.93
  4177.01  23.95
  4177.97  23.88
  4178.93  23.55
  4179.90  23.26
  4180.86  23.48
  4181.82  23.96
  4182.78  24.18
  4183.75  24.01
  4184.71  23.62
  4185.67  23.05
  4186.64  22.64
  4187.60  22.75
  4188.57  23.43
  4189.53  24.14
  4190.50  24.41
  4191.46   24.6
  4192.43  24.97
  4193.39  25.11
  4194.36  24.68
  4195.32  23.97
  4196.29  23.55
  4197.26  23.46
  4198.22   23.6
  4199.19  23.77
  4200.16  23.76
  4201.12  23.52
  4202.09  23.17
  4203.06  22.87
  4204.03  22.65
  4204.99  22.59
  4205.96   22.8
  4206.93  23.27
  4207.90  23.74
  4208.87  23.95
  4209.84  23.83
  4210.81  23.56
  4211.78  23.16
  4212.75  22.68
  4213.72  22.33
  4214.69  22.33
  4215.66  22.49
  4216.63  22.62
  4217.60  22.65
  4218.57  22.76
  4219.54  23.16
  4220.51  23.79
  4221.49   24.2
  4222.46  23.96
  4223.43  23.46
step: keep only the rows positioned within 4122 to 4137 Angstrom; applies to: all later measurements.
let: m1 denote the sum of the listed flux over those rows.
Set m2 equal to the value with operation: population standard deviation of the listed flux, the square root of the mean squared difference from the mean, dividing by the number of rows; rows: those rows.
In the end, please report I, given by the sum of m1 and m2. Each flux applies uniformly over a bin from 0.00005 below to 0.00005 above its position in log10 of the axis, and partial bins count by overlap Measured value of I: 410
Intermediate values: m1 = 409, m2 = 0.62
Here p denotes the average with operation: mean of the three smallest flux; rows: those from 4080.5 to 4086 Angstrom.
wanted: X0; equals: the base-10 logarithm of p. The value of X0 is 1.37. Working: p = 23.5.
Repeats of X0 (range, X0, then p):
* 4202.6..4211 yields 1.36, 22.7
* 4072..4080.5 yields 1.37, 23.7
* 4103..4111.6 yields 1.42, 26.1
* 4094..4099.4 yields 1.41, 25.6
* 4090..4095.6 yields 1.40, 25.3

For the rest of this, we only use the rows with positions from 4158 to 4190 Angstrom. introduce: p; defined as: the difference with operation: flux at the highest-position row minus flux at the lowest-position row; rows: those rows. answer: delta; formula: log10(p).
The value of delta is 0.11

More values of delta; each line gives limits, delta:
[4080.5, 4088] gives -0.68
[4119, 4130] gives -0.41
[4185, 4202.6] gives -0.92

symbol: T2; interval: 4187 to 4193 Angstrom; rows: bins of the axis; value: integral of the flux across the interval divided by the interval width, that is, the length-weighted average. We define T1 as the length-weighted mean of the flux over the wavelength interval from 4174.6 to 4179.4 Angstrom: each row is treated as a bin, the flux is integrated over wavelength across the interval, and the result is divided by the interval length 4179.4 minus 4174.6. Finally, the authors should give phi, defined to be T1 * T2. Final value 574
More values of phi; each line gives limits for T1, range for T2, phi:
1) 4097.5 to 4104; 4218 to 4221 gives 616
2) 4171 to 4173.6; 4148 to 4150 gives 538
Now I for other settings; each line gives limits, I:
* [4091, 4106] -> 418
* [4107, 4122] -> 435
